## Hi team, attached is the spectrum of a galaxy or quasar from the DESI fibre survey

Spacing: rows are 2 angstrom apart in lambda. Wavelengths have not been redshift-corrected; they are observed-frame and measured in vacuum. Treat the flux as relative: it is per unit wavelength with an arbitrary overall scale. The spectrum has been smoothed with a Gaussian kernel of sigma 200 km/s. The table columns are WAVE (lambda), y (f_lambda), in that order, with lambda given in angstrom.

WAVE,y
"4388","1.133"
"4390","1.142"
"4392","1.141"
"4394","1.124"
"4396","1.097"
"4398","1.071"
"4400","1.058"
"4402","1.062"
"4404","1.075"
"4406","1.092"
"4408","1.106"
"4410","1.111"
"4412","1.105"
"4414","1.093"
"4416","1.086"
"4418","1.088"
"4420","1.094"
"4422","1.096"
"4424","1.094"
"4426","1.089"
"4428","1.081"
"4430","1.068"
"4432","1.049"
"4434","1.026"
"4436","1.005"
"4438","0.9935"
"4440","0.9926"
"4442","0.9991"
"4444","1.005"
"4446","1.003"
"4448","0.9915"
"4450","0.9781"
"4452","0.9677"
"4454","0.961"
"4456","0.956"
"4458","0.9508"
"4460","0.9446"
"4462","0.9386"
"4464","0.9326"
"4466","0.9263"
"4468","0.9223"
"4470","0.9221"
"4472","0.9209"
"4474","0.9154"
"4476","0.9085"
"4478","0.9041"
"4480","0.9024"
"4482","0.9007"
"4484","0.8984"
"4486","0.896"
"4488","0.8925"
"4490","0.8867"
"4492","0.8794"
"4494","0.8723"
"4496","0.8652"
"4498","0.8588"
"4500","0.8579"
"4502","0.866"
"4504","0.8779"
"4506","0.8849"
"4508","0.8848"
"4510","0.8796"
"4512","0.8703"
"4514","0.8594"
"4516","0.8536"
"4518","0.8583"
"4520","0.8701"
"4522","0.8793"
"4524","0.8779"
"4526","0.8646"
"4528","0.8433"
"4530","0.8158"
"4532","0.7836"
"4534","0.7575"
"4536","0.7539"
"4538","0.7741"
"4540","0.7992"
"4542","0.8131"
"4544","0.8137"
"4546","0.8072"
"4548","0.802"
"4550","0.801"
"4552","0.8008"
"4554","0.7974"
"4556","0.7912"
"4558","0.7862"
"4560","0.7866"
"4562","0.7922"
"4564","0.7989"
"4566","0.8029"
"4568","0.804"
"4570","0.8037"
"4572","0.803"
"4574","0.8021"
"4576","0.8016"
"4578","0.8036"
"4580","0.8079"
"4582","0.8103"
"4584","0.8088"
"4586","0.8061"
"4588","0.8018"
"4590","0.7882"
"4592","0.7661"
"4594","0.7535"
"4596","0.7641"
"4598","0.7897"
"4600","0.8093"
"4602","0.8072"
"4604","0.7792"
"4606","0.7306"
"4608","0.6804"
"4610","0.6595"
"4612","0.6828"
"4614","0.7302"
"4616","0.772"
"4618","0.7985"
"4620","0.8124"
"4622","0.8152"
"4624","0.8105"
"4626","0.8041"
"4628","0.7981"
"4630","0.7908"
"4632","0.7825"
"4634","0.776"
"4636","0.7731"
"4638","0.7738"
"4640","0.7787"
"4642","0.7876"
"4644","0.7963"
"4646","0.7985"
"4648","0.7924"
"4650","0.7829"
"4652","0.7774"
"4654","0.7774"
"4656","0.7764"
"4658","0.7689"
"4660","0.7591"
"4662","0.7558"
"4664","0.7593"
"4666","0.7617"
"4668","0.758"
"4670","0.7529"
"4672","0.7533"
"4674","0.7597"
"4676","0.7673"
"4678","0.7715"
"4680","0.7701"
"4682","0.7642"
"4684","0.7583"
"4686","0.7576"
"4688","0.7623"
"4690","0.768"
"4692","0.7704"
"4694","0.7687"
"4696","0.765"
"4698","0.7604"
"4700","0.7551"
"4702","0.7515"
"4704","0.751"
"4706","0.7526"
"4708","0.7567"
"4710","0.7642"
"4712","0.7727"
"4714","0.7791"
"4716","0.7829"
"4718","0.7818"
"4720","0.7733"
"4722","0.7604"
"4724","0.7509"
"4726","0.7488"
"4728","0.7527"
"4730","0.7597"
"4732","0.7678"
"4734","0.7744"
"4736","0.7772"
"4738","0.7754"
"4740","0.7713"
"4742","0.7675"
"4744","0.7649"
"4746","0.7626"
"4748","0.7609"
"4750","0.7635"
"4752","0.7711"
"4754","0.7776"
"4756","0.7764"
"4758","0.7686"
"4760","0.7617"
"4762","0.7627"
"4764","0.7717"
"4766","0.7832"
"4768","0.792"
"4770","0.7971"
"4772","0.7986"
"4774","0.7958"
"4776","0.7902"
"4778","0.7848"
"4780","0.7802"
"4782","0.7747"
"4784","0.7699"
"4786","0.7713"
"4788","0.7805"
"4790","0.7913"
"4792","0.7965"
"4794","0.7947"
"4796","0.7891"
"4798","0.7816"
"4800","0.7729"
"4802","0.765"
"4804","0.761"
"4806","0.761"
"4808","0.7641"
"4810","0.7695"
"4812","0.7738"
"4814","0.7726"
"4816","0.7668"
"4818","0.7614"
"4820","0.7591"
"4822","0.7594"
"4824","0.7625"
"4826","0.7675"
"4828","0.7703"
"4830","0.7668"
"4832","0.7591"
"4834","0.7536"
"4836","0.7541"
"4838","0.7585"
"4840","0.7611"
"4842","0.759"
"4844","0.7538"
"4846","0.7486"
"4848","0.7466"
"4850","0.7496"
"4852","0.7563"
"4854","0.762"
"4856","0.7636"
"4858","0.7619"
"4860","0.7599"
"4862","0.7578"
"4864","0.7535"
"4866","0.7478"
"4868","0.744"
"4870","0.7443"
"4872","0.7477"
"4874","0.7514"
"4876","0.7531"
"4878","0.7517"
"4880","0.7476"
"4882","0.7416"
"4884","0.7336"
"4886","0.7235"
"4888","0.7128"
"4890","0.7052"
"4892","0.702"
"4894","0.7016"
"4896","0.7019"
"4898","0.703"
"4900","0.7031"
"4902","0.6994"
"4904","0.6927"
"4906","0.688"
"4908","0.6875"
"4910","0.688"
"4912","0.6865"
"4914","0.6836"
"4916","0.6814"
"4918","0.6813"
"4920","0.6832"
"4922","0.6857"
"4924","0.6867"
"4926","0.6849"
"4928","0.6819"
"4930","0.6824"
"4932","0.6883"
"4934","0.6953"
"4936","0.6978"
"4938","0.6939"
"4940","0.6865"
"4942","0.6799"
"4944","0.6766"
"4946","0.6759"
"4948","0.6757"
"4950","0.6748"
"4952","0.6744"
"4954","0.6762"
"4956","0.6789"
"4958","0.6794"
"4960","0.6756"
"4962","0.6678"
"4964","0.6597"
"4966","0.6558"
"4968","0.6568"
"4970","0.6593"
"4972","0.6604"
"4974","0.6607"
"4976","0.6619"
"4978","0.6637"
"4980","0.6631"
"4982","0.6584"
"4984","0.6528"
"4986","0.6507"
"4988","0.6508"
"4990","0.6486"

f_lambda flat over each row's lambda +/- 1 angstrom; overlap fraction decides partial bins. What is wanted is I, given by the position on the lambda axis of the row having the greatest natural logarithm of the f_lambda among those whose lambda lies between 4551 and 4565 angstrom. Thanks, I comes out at 4552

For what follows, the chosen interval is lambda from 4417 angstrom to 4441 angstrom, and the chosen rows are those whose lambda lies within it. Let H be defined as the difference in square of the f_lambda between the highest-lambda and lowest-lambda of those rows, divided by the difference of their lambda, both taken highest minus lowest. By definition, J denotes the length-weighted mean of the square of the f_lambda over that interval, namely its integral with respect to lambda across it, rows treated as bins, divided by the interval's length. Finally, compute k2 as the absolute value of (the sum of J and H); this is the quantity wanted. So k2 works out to 1.11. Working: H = -0.0090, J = 1.12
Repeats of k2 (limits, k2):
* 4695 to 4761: 0.59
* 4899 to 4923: 0.47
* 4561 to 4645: 0.61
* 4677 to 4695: 0.59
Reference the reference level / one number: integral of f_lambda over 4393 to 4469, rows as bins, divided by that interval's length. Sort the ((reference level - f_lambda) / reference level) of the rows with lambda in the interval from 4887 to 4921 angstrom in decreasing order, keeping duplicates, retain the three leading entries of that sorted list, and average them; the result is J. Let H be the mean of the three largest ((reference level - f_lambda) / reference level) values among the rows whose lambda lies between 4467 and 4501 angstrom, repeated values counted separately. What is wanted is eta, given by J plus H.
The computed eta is 0.51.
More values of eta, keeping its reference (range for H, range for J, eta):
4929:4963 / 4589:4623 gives 0.70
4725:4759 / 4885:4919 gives 0.61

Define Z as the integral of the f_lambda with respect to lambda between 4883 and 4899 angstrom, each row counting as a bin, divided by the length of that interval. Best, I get 0.710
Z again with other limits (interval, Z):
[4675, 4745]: 0.765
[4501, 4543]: 0.841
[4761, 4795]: 0.784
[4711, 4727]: 0.769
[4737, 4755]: 0.768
